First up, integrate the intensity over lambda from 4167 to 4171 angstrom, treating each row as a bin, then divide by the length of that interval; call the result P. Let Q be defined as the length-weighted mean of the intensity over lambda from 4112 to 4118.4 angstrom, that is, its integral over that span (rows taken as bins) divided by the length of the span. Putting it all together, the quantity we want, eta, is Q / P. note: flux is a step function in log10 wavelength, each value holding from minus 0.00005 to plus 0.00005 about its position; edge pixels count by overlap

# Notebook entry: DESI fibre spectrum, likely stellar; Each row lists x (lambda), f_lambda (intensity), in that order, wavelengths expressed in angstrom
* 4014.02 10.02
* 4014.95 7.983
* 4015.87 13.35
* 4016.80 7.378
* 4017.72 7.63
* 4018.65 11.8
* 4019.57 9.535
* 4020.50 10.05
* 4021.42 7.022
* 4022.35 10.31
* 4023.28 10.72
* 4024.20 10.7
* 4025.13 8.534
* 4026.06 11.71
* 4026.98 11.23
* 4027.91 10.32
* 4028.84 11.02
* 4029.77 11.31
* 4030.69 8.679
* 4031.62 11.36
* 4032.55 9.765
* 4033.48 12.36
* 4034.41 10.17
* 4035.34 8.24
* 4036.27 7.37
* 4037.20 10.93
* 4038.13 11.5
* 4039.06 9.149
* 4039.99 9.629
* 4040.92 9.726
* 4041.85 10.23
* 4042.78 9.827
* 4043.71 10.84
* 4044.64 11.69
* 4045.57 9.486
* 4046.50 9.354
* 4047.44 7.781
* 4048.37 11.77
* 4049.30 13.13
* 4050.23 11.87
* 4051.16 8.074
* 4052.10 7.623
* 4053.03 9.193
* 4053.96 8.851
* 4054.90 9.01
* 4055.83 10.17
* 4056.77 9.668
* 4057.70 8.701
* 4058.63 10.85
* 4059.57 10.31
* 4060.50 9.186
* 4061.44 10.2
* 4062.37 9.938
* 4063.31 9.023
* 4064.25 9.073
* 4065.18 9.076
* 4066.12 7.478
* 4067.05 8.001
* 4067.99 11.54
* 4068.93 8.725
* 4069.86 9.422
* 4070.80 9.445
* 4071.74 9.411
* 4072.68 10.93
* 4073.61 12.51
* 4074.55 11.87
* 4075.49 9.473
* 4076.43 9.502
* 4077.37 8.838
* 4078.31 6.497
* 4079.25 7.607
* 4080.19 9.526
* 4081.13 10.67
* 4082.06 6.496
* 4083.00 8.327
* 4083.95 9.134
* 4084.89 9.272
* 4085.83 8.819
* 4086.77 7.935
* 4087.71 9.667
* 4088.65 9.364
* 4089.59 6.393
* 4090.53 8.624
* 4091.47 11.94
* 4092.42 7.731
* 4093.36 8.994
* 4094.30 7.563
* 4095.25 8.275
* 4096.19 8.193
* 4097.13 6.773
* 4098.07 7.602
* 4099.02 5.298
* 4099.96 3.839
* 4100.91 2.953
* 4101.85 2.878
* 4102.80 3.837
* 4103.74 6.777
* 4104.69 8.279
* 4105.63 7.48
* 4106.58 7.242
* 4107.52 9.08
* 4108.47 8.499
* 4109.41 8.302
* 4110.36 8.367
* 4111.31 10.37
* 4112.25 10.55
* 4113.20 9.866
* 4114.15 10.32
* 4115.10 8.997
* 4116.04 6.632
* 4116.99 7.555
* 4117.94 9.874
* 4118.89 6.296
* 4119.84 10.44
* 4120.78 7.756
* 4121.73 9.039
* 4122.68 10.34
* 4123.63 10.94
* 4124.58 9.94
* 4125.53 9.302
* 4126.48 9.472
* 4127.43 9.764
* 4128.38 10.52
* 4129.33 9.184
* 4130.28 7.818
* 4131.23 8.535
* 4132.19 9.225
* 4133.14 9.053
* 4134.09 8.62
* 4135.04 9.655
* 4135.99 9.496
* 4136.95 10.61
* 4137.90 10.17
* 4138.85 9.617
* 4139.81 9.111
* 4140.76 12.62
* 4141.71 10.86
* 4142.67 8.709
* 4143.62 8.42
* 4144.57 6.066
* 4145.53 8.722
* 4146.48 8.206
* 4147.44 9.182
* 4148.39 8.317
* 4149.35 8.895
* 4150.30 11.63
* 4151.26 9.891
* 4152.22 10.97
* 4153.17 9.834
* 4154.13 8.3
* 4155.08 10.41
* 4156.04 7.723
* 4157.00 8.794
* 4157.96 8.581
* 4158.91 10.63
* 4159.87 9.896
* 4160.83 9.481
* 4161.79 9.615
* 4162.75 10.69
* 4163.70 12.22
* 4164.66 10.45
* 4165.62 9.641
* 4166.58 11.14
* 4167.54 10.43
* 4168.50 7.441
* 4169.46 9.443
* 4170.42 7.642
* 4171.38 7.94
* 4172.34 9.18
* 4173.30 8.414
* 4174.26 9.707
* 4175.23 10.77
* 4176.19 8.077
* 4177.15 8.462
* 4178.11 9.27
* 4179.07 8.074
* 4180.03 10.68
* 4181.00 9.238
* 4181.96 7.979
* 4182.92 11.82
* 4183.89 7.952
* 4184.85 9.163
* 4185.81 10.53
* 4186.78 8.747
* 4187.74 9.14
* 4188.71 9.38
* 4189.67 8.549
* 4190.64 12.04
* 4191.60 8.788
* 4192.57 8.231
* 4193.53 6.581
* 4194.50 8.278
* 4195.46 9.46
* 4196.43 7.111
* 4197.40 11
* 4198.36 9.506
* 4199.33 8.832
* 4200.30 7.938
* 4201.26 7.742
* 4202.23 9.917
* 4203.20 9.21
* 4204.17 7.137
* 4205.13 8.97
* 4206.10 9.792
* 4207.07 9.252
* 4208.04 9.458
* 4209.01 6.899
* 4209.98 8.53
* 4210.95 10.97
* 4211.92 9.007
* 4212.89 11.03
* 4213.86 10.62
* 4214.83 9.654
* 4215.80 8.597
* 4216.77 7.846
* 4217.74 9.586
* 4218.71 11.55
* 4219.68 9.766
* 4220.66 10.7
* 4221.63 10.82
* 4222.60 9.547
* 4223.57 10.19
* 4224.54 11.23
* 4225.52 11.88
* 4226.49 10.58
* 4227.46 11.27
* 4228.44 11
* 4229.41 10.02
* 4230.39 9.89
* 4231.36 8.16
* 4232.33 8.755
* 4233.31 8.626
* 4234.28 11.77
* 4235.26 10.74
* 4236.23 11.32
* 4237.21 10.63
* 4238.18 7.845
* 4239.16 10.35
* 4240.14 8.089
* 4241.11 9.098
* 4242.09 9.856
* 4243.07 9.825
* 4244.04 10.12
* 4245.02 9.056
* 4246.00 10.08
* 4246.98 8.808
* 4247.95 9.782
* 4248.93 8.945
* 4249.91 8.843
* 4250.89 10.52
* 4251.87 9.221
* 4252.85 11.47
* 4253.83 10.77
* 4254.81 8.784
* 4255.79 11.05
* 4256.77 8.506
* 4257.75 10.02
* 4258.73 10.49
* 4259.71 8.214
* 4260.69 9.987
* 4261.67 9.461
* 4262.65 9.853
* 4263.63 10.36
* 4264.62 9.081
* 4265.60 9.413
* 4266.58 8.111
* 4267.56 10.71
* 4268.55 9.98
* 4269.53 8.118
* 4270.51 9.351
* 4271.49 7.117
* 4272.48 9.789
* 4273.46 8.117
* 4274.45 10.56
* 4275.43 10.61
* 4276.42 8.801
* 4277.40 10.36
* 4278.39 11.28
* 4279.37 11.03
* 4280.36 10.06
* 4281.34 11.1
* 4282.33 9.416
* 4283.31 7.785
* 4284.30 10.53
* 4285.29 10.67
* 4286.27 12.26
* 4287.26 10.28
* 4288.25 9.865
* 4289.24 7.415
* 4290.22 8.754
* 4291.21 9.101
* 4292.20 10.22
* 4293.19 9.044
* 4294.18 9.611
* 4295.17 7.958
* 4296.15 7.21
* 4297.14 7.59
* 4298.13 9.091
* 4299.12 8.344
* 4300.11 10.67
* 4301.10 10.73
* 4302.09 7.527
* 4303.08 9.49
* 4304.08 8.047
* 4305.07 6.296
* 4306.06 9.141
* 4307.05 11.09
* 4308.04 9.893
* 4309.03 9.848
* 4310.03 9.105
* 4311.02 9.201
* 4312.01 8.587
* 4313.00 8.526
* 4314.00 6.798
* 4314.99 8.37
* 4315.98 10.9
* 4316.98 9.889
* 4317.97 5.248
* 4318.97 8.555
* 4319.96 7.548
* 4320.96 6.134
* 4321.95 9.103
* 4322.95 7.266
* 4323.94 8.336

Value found 1.03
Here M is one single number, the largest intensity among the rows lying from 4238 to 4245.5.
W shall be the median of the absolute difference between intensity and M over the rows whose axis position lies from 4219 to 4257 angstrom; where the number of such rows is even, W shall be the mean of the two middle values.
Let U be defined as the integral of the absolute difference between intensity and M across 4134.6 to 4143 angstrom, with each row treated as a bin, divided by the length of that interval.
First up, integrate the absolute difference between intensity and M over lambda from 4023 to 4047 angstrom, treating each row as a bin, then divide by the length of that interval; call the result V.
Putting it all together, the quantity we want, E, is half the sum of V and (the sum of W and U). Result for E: 1.4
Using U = 0.92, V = 1.0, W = 0.8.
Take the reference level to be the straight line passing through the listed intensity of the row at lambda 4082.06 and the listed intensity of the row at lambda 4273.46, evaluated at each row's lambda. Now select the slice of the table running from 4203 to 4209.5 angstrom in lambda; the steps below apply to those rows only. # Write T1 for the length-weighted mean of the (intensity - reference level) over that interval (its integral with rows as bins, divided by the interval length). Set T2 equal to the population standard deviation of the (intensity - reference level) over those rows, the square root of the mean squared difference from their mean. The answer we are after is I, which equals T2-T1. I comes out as -0.03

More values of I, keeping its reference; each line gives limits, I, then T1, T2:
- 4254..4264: -0.84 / 1.71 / 0.9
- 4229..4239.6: -0.80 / 2.04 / 1.2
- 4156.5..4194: -0.75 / 2.07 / 1.3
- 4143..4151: -0.26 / 1.67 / 1.4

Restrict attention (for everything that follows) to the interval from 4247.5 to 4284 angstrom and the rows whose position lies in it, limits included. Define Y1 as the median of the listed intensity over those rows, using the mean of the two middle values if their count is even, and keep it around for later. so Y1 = 9.79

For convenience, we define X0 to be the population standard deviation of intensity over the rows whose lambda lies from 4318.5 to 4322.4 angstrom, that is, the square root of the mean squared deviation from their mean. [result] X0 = 1.1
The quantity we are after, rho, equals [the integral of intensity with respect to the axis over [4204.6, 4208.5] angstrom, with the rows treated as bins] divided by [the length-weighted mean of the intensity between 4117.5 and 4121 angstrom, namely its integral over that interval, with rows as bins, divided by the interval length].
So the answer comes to 4.2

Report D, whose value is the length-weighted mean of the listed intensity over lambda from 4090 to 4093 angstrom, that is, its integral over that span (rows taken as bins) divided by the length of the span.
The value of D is 9.3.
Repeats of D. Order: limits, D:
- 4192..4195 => 7.7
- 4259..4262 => 9.3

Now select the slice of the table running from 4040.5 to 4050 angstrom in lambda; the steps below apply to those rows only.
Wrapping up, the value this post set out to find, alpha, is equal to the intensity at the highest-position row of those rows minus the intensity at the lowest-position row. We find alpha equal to 3.4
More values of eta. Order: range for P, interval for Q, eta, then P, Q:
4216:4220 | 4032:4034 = 1.15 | 9.6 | 11.0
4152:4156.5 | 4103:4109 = 0.82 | 9.4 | 7.7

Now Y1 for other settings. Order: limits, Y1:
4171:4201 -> 8.83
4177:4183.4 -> 9.24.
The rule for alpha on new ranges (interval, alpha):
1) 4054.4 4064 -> 0.0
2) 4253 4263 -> -0.9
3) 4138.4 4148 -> -0.4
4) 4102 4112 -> 6.5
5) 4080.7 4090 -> -4.3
